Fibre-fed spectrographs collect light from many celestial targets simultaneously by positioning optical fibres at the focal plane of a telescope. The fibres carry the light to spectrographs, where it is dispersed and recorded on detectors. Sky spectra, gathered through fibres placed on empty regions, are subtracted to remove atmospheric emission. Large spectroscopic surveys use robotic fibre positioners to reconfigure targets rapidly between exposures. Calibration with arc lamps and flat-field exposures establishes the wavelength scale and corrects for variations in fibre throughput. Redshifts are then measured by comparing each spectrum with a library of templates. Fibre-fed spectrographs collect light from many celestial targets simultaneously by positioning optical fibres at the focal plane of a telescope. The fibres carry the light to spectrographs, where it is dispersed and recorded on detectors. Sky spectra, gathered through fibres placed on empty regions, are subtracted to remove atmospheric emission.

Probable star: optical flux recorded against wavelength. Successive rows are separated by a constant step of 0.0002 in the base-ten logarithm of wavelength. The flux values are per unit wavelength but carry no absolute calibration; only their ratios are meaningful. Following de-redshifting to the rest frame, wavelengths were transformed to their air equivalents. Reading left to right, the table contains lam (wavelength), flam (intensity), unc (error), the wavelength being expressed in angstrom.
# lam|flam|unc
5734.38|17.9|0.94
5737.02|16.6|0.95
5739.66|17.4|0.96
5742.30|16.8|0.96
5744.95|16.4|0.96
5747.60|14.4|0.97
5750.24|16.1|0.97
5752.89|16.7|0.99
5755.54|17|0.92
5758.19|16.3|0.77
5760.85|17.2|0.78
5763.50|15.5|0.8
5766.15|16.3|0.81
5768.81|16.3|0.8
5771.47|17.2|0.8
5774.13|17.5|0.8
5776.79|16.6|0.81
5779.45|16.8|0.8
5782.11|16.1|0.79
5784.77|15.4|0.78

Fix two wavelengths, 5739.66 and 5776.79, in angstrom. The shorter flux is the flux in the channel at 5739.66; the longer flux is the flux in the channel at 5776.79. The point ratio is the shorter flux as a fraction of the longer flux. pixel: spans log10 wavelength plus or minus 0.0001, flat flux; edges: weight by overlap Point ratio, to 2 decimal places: 1.05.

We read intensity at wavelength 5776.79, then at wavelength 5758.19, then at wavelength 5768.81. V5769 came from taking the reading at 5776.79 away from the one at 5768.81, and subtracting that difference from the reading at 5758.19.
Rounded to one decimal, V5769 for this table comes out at 16.6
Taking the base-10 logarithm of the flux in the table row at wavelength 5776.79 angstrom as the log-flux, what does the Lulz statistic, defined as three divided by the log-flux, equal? 2.46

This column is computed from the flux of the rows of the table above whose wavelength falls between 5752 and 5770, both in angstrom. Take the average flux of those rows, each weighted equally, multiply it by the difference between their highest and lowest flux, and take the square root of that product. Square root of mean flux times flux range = 5.3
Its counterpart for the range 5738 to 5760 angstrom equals 7.0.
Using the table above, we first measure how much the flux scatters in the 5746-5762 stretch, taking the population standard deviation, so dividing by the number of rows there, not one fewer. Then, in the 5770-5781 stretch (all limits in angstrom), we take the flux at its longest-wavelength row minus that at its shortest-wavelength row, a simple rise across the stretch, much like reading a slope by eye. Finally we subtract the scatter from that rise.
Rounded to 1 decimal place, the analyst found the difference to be -1.3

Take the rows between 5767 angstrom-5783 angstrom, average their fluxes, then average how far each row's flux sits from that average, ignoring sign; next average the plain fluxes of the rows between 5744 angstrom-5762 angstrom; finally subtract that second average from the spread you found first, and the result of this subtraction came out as -15.9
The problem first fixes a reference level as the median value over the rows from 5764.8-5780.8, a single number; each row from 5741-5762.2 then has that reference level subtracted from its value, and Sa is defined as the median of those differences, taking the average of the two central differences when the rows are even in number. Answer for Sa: -0.15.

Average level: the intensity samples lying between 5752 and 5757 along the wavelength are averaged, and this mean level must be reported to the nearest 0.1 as 16.9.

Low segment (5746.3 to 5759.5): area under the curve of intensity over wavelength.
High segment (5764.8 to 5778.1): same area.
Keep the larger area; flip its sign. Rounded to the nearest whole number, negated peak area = -223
